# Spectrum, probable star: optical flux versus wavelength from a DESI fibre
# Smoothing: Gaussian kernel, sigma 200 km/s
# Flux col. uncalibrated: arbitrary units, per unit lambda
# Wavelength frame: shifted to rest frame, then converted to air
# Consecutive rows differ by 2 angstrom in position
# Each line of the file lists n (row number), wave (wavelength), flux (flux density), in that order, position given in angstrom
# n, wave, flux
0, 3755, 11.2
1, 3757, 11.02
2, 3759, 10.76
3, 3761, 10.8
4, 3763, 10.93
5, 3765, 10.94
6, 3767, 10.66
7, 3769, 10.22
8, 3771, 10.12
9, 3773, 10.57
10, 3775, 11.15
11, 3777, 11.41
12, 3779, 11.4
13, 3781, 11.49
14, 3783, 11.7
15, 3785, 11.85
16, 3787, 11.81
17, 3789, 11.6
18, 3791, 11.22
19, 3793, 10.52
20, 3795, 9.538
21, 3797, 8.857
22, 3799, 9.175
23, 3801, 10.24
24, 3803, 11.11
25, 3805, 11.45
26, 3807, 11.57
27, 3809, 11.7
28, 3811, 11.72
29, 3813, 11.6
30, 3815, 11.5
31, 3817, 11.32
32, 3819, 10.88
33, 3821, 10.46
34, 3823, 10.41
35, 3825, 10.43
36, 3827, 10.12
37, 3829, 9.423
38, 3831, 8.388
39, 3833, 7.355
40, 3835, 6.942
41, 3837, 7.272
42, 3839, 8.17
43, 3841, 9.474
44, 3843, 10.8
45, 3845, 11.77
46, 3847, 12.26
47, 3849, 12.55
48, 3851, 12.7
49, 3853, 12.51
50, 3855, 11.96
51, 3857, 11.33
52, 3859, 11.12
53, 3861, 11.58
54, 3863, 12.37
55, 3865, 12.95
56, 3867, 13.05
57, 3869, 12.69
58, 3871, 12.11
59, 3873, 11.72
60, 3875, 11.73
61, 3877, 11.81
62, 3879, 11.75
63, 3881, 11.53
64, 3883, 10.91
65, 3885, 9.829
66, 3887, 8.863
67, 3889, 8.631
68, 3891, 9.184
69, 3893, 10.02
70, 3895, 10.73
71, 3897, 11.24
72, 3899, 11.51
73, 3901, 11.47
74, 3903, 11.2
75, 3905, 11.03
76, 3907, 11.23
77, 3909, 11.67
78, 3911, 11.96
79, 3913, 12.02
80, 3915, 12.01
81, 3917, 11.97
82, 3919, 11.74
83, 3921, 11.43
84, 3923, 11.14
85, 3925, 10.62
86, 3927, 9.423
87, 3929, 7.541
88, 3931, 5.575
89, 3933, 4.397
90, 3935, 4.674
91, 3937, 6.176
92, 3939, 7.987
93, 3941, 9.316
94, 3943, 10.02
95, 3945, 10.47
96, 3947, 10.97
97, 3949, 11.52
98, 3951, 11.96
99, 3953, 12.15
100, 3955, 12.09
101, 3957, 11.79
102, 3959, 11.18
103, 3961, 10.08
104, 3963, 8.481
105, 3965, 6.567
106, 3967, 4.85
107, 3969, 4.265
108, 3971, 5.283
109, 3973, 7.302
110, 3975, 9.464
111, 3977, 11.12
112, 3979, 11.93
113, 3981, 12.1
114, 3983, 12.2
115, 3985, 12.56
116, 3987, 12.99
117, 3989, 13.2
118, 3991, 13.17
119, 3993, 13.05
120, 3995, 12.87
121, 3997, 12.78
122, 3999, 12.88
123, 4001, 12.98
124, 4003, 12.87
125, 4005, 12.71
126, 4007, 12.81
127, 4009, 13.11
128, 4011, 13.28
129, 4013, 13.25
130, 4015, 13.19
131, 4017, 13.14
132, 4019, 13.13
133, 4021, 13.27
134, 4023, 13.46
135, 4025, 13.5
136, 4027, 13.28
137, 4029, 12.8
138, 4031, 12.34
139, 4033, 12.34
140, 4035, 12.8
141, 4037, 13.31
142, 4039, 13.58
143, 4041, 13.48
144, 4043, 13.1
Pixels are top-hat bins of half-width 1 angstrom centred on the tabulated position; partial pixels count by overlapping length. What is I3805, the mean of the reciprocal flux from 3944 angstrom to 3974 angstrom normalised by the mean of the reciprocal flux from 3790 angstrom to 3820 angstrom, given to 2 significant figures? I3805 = 1.3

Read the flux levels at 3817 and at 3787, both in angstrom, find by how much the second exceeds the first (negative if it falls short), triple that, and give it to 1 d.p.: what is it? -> 1.5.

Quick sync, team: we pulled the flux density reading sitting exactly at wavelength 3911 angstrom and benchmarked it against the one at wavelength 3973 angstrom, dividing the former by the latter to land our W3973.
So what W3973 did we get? 1.6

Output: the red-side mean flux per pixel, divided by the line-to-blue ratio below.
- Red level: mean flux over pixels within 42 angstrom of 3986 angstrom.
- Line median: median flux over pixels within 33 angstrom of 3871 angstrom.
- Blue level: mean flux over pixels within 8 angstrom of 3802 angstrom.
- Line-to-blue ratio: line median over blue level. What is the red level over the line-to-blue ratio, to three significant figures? 10.4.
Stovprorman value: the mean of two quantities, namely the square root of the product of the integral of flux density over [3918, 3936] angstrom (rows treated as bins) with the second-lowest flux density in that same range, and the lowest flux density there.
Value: 15.6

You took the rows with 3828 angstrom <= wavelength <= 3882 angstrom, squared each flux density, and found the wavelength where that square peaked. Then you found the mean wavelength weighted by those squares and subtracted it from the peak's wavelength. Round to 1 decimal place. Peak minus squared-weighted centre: 8.8 angstrom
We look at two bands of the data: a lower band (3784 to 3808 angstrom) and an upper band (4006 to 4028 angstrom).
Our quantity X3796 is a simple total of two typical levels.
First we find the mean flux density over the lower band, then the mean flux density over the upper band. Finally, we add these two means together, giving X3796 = 24.0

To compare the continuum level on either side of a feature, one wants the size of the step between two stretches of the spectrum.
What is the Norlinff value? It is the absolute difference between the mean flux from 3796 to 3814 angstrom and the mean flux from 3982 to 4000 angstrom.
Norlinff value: 2.0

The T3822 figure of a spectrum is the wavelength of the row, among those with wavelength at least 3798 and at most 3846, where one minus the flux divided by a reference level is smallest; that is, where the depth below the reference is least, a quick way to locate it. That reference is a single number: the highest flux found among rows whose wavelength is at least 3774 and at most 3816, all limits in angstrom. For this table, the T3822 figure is 3845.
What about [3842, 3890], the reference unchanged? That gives 3867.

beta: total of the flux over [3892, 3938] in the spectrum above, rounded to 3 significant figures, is 231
